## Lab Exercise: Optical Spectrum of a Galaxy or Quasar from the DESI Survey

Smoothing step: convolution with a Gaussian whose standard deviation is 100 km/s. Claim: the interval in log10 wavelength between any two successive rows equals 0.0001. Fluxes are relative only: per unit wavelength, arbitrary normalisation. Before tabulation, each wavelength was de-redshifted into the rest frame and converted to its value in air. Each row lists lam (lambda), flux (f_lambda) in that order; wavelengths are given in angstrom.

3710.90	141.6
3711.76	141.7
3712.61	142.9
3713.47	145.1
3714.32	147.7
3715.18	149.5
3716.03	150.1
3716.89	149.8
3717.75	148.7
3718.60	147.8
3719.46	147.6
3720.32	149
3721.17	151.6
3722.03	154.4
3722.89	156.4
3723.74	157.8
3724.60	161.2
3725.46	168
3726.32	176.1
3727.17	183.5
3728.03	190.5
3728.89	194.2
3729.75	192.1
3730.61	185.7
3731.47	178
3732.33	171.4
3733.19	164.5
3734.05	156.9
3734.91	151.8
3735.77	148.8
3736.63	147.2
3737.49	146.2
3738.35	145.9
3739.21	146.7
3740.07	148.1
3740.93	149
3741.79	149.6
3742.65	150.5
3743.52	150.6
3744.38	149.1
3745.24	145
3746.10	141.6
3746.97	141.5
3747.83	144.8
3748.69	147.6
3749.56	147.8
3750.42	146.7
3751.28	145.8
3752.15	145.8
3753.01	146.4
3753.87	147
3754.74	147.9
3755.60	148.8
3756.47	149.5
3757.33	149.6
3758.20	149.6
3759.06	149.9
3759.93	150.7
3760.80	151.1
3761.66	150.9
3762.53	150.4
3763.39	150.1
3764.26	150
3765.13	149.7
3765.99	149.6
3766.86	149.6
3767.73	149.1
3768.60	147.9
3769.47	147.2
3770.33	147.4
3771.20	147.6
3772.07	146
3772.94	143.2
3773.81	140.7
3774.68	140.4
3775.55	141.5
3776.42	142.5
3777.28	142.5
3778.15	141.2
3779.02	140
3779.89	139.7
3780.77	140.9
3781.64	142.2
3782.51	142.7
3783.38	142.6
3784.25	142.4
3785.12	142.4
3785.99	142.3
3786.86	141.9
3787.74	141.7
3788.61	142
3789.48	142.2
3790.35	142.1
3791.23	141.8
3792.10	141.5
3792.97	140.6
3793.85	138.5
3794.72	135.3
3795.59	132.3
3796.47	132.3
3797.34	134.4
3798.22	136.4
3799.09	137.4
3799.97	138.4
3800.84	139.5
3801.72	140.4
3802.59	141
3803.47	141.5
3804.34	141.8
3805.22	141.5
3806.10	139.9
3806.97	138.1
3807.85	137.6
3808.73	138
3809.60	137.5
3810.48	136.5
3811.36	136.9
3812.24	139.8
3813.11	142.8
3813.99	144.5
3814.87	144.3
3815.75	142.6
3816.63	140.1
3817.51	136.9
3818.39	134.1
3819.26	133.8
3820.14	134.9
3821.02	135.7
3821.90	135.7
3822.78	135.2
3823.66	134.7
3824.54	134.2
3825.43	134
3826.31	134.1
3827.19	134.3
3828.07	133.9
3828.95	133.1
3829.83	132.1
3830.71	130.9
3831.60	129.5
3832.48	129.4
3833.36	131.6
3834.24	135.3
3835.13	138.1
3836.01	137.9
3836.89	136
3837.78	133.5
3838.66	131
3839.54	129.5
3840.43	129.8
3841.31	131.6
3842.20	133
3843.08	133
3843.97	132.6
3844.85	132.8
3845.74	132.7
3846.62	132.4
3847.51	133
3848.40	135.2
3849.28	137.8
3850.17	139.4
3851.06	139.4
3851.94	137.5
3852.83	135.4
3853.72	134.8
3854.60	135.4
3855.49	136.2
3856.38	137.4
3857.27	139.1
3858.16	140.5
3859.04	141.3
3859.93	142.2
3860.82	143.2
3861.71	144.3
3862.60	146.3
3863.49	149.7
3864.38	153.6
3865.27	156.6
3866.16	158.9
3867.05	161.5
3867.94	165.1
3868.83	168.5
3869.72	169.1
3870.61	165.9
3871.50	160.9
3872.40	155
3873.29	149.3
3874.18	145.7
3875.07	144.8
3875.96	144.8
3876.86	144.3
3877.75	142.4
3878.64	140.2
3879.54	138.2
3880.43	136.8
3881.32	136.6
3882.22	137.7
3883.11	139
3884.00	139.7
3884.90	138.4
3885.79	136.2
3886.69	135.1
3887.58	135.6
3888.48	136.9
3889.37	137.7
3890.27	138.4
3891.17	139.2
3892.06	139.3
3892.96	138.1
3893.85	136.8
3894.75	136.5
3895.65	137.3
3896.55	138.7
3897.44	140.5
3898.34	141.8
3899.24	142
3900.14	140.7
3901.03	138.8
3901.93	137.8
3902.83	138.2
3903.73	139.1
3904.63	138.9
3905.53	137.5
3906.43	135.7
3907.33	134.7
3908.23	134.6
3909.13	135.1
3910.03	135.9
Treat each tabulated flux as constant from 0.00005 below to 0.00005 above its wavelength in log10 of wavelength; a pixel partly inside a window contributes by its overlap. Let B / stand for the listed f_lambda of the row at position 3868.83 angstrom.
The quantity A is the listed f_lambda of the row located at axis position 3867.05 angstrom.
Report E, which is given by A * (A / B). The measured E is 155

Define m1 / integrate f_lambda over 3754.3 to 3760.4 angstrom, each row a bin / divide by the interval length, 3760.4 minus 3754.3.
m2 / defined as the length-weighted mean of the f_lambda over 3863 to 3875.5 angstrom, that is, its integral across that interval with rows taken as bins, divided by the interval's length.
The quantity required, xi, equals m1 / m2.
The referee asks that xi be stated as 0.95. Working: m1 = 149.2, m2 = 157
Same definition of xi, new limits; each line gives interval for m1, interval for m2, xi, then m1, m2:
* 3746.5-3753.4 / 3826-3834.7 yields 1.10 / 145.7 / 132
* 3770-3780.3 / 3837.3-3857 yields 1.06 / 142.7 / 134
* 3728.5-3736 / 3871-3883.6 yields 1.19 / 171.9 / 144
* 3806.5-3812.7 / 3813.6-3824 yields 1.00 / 138.0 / 138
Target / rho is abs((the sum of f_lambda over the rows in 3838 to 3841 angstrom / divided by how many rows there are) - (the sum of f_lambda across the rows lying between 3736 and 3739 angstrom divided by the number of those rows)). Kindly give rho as 16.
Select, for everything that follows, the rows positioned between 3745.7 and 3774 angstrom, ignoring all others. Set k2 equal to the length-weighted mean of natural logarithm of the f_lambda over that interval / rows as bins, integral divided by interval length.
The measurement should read 4.99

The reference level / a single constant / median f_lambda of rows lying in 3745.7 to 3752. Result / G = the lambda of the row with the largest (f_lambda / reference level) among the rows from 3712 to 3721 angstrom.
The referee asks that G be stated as 3716.03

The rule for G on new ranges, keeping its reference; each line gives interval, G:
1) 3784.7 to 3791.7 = 3785.12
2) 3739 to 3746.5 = 3743.52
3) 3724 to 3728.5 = 3728.03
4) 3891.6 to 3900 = 3899.24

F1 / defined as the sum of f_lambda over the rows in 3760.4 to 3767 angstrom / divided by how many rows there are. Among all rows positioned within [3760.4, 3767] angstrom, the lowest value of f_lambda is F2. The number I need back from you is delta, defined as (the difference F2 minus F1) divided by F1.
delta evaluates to -0.004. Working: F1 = 150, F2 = 149.6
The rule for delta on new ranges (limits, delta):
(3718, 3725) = -0.037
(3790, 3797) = -0.042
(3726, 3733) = -0.068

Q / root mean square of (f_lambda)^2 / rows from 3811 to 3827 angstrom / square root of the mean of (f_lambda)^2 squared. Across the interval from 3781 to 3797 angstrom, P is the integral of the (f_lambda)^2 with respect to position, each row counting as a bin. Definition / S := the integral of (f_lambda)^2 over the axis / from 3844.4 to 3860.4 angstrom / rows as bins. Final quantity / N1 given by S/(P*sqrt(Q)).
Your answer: 0.0069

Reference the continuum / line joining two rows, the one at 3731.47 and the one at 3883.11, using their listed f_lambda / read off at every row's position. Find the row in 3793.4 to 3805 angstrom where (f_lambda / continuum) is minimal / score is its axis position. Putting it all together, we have 3795.59 angstrom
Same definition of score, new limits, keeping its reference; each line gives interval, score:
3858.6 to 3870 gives 3859.04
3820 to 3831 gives 3830.71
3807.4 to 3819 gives 3818.39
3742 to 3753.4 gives 3746.10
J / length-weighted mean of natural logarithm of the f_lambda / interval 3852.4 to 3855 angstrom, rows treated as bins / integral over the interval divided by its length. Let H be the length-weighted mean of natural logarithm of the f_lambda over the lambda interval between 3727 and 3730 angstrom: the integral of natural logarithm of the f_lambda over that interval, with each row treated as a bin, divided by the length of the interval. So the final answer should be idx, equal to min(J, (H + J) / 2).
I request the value 4.92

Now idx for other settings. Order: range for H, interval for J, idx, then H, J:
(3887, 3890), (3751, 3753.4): 4.95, 4.92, 4.98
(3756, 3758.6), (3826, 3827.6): 4.90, 5.00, 4.90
